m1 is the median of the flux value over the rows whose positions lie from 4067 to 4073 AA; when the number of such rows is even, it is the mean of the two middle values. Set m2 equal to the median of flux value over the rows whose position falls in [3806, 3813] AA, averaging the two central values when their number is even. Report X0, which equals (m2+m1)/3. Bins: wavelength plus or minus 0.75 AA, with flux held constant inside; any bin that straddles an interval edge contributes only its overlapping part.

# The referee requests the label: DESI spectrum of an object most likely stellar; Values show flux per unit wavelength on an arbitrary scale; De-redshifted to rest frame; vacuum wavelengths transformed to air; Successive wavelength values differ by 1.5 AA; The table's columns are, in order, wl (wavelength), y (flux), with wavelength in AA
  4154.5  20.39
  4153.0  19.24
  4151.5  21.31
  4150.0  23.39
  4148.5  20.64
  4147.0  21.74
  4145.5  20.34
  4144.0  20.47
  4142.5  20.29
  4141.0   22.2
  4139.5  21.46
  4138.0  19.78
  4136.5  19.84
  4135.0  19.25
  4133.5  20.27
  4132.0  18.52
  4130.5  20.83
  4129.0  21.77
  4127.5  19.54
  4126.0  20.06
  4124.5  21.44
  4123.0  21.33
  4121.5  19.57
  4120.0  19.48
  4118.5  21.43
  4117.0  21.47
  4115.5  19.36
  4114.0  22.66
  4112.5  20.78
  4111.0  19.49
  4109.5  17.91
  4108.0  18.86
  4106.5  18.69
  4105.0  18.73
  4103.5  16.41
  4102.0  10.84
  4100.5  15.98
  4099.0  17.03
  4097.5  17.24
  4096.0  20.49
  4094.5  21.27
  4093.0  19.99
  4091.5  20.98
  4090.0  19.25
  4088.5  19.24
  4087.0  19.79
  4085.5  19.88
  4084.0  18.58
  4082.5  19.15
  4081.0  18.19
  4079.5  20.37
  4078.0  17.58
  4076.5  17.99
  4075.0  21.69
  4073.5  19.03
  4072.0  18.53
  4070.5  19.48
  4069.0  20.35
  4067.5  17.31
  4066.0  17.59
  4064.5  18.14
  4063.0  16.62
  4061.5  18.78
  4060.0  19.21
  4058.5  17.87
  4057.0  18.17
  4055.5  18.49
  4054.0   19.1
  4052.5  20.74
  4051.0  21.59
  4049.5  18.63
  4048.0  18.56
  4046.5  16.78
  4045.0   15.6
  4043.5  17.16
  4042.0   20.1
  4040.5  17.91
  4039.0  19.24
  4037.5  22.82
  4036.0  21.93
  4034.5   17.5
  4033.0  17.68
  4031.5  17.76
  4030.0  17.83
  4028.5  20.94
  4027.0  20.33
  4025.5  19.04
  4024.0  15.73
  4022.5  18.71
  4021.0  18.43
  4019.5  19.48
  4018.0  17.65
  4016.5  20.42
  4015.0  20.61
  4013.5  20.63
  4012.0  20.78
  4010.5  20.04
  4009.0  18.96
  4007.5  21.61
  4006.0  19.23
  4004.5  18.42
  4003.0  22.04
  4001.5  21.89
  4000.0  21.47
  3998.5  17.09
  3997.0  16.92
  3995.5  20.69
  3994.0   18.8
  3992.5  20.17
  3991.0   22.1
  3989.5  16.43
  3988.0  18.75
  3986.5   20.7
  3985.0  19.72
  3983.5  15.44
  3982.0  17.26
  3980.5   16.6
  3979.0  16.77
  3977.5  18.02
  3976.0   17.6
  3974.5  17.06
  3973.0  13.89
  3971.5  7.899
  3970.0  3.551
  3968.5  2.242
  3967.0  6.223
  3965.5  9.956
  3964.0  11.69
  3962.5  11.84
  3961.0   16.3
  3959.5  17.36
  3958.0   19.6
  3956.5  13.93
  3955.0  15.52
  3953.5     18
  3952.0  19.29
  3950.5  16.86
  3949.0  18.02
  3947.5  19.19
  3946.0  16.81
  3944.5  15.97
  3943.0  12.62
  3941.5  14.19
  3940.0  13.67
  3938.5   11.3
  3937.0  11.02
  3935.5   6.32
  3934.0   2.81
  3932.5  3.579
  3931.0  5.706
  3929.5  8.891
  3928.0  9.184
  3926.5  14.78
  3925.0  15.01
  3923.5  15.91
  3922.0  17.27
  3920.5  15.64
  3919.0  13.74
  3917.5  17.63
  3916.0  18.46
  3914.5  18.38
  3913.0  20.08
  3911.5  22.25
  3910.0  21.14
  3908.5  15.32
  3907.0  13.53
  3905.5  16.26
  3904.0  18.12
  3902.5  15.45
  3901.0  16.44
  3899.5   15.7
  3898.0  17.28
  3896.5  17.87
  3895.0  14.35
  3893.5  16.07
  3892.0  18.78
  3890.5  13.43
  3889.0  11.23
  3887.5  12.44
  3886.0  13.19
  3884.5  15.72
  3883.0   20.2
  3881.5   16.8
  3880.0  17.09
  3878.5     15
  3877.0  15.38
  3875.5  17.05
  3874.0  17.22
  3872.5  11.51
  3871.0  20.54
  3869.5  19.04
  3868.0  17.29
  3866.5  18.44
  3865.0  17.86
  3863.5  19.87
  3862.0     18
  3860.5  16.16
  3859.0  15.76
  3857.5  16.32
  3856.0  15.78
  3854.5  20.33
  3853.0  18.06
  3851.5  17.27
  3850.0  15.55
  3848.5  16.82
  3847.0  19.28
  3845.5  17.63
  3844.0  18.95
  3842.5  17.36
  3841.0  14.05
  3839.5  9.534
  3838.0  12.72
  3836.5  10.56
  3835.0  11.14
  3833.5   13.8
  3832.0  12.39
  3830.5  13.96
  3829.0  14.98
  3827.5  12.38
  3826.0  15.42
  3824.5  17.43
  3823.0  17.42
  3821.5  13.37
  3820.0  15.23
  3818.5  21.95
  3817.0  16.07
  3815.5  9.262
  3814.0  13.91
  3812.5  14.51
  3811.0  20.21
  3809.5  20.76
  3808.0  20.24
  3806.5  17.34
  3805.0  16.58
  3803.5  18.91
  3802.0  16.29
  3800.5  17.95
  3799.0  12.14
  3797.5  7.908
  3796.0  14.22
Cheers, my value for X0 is 13.1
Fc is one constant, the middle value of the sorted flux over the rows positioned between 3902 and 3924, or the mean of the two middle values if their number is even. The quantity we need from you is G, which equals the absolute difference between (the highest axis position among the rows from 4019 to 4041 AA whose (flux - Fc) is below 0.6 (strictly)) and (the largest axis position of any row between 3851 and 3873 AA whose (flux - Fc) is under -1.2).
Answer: 162.0 AA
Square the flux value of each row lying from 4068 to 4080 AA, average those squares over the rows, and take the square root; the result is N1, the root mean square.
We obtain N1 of 19.4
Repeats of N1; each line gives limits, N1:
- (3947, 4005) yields 17.0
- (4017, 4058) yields 18.9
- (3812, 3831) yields 15.3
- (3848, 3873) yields 17.5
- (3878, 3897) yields 15.8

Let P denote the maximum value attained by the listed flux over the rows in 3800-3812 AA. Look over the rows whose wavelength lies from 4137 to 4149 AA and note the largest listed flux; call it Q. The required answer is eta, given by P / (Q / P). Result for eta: 19.4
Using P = 20.76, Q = 22.2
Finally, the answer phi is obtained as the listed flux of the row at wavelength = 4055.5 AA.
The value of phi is 18.49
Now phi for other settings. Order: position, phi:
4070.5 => 19.48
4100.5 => 15.98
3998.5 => 17.09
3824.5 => 17.43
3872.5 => 11.51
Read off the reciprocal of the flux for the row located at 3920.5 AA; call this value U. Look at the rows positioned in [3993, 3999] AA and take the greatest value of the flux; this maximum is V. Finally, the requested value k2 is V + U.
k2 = 20.8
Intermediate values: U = 0.064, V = 20.69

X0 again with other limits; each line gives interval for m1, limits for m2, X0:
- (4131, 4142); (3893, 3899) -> 12.2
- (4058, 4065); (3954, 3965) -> 11.2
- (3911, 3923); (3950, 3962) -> 11.7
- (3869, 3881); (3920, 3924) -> 11.0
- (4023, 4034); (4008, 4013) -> 12.6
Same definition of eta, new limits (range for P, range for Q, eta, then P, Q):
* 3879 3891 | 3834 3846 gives 21.5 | 20.2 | 18.95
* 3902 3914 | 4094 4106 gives 23.3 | 22.25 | 21.27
